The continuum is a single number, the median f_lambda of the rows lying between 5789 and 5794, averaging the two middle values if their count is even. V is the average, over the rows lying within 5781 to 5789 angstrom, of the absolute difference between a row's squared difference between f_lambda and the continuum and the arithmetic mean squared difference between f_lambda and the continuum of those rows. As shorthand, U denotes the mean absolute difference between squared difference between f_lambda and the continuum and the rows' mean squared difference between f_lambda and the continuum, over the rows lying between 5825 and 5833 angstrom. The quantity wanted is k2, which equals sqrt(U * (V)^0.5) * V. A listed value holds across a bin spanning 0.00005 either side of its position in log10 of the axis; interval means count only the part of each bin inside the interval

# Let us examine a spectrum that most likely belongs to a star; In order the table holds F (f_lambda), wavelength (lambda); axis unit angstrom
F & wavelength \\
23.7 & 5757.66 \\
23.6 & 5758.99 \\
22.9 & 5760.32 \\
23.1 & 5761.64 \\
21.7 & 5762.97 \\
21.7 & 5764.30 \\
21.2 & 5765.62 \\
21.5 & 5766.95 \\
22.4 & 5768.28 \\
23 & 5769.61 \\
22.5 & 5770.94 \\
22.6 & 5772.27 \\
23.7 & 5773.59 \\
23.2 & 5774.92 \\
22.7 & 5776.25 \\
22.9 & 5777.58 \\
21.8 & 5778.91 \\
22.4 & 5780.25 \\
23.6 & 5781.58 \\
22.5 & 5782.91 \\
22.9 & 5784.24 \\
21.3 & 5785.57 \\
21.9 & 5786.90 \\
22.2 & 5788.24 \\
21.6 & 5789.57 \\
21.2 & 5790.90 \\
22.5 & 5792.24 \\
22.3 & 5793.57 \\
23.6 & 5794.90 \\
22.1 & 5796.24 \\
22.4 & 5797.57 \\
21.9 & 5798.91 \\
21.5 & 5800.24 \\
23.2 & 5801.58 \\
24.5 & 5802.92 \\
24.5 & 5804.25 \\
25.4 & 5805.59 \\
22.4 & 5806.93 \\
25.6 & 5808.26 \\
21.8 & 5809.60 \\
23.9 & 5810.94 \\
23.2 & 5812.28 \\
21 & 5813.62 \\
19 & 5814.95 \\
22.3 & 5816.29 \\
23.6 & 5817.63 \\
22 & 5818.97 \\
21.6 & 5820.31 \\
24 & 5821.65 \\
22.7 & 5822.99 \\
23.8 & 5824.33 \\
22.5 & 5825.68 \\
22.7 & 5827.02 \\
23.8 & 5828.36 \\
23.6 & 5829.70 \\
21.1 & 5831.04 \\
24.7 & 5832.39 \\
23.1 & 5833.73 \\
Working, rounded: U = 2.0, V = 0.72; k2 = 0.9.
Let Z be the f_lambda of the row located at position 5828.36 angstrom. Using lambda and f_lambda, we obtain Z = 23.8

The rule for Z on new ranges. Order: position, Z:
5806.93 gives 22.4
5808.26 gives 25.6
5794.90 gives 23.6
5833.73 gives 23.1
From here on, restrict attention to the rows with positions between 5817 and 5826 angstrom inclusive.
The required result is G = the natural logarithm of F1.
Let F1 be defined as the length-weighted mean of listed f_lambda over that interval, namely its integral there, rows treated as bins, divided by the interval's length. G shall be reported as 3.130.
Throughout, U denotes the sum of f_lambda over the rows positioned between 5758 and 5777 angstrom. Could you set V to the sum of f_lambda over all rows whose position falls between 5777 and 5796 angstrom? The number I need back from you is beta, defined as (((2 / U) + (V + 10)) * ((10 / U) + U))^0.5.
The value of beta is 319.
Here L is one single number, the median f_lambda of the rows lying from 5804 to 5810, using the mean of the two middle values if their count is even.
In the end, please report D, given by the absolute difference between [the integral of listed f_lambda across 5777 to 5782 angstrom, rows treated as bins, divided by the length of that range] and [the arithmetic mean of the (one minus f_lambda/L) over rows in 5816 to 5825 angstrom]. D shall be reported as 22.52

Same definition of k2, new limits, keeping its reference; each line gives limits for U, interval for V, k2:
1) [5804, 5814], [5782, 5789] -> 0.4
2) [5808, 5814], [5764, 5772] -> 0.4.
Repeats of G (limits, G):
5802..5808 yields 3.189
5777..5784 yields 3.120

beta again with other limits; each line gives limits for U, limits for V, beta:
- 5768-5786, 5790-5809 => 325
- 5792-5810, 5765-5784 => 325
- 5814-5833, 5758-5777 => 322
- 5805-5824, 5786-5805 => 322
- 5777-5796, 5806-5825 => 320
